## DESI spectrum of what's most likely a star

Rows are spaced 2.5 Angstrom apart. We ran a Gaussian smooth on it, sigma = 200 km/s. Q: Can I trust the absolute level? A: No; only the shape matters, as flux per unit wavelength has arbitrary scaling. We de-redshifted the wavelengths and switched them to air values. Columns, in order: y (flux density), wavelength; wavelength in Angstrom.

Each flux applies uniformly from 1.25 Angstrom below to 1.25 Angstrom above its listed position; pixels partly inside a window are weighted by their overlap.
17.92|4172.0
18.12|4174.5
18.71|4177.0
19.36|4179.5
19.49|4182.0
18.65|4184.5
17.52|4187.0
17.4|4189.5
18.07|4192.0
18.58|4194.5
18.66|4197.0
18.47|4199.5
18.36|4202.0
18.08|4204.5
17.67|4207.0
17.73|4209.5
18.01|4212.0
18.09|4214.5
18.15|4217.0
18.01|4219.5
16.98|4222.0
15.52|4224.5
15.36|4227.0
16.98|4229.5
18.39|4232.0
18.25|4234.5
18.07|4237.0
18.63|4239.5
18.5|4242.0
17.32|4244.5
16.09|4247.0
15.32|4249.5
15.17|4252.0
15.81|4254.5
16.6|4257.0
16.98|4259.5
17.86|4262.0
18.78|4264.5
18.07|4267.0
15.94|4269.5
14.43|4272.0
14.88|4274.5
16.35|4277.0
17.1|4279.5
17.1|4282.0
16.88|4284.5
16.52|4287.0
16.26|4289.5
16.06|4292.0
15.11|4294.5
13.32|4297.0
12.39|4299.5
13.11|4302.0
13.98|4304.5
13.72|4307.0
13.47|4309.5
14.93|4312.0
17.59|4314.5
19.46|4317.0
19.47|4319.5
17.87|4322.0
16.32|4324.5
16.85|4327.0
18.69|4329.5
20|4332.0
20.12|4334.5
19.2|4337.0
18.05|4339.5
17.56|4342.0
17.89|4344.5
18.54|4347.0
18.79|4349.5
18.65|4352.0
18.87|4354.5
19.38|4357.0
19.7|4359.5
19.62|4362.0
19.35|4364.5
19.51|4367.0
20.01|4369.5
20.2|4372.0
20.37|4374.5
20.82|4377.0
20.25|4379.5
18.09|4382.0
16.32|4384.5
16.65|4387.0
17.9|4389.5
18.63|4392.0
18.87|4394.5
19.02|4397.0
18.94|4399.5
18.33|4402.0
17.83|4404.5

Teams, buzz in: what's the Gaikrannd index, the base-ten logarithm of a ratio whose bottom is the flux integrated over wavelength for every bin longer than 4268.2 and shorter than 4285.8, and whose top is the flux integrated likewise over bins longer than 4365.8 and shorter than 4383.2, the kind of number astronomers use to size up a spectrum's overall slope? 0.09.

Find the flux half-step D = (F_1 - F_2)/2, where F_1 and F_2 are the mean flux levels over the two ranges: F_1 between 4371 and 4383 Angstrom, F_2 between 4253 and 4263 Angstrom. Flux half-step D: 1.6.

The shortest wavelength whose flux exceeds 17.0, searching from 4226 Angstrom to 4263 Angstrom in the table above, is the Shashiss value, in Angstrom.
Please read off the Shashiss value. 4232.0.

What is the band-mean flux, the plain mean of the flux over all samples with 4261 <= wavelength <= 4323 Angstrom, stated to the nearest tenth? 16.0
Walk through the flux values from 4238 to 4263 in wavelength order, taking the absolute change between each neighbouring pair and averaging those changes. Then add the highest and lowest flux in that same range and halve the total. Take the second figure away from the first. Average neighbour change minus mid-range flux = -16.2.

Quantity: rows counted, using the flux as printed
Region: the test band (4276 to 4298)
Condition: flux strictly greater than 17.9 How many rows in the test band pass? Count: 0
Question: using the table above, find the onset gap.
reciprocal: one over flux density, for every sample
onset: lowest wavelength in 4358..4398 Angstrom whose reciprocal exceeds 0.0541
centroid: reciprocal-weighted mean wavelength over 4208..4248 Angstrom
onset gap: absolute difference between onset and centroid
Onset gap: 153.7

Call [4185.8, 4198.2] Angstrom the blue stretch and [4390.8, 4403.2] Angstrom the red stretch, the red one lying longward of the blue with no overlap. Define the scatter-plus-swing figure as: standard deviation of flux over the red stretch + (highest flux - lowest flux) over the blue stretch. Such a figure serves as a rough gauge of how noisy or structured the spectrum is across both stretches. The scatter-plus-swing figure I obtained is 1.5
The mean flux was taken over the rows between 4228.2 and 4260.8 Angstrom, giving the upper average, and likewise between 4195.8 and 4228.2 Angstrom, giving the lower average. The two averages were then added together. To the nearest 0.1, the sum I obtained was 34.7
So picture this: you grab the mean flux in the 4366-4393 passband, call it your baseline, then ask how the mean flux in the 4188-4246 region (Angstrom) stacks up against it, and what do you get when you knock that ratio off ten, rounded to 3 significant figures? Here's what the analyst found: 9.06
